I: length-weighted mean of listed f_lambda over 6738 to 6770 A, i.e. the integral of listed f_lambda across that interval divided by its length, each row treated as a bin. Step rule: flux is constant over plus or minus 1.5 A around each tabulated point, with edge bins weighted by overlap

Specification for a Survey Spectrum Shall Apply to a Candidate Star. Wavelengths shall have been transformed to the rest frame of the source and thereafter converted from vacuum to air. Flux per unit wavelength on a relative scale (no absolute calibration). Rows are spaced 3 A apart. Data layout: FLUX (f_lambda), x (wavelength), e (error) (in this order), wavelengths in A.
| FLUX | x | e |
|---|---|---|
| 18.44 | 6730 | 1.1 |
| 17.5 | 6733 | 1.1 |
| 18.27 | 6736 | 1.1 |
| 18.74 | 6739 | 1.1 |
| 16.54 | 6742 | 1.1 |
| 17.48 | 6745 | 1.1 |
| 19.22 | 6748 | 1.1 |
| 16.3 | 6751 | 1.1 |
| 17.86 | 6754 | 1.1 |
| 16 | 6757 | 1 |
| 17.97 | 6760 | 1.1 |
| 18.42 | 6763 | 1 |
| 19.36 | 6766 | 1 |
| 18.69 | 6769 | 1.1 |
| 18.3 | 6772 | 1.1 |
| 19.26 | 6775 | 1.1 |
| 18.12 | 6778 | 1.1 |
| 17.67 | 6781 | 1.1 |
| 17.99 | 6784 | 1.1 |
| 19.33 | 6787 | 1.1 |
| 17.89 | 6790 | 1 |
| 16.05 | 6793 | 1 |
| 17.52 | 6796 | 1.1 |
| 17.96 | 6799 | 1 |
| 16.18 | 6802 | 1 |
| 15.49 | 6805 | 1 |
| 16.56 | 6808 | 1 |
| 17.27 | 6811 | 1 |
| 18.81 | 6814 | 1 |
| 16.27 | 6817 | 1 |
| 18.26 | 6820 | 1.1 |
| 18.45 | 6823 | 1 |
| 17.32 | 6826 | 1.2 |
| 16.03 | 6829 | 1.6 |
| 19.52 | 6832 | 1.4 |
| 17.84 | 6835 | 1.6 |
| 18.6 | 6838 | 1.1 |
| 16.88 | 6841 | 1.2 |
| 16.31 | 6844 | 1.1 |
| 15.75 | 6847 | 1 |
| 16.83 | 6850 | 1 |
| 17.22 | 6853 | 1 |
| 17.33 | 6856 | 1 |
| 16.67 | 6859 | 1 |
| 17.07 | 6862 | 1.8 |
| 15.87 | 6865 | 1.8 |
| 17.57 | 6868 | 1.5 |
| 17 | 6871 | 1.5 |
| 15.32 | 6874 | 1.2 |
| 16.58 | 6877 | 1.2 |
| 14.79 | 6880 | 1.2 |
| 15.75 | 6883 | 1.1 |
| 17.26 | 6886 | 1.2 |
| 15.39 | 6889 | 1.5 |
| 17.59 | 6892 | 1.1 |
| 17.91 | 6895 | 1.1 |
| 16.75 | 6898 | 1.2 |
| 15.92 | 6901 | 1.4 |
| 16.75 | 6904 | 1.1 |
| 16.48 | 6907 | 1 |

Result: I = 17.8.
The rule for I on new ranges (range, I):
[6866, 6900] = 16.5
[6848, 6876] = 16.7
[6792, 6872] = 17.1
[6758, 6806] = 17.9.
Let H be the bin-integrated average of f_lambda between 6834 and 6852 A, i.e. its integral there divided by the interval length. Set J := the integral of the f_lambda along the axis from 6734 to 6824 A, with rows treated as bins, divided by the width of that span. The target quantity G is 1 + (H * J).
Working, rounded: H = 17.0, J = 17.7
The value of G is 303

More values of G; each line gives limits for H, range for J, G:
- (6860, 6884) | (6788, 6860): 281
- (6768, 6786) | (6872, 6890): 293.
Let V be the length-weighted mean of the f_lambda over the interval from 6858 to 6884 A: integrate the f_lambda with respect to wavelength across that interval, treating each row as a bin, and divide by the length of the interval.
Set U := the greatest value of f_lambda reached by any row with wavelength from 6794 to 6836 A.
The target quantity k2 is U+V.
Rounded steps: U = 19.52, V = 16.29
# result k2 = 35.8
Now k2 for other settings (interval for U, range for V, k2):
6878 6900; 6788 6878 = 35.0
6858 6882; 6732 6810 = 35.3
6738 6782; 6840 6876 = 36.0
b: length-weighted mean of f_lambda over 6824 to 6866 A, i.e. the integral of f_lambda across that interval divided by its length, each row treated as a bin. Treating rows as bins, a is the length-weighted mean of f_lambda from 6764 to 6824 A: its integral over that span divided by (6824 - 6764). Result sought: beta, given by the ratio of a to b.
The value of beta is 1.038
